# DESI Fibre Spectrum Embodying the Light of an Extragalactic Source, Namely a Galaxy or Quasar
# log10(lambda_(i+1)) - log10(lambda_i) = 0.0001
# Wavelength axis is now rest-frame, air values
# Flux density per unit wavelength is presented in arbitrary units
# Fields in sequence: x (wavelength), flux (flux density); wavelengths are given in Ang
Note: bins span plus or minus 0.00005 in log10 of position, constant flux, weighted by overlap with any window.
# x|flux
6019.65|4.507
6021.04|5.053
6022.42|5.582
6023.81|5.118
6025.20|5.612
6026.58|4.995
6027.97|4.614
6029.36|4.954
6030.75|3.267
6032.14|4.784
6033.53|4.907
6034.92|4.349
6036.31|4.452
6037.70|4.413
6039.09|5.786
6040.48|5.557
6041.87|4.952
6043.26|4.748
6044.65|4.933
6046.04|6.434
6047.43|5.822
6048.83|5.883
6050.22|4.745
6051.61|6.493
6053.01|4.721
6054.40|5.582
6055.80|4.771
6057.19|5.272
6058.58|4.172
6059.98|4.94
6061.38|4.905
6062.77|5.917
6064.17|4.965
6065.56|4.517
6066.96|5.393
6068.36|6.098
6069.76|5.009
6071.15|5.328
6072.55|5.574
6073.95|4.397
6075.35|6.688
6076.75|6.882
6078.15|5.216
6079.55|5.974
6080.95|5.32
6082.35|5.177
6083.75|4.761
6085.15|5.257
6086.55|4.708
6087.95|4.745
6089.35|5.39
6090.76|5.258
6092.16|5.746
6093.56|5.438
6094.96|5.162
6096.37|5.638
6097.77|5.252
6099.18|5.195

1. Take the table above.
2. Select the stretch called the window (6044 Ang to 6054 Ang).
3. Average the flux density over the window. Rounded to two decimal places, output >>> 5.58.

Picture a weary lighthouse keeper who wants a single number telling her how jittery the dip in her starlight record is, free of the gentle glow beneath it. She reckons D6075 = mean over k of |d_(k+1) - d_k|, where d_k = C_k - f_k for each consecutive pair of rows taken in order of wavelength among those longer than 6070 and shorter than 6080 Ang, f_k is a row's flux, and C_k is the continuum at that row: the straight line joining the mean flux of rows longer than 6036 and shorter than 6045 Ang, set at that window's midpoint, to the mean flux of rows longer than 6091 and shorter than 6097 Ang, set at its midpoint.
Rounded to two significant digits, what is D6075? 1.1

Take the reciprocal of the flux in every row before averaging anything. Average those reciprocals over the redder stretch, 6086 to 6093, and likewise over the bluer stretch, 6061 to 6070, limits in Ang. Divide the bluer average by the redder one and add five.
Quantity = 5.99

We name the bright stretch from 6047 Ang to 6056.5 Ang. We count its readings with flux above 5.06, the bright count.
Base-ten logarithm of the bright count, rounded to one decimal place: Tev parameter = 0.6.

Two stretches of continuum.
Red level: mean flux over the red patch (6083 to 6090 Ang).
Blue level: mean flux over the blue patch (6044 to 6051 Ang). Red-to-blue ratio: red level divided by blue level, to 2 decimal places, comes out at 0.89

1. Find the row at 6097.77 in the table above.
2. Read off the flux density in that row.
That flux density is 5.252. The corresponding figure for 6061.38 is 4.905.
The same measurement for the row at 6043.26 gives 4.748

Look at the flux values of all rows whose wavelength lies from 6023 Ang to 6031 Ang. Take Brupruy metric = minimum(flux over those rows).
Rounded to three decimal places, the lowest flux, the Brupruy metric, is 3.267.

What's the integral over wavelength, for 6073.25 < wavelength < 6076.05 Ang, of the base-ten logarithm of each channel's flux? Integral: 2.05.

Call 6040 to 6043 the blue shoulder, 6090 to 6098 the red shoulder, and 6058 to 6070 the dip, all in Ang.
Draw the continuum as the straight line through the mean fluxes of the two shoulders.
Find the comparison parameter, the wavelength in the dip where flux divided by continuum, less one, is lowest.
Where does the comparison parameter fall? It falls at 6058.58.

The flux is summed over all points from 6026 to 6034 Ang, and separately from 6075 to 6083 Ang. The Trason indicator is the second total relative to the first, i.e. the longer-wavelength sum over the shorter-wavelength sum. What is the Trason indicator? 1.28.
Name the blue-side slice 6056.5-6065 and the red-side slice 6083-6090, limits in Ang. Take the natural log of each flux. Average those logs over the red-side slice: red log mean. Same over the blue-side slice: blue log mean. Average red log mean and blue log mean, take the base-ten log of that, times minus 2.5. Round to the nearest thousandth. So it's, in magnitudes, -0.514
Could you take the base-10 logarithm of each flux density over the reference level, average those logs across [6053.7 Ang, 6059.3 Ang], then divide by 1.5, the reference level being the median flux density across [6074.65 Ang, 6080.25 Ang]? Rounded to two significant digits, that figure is -0.073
